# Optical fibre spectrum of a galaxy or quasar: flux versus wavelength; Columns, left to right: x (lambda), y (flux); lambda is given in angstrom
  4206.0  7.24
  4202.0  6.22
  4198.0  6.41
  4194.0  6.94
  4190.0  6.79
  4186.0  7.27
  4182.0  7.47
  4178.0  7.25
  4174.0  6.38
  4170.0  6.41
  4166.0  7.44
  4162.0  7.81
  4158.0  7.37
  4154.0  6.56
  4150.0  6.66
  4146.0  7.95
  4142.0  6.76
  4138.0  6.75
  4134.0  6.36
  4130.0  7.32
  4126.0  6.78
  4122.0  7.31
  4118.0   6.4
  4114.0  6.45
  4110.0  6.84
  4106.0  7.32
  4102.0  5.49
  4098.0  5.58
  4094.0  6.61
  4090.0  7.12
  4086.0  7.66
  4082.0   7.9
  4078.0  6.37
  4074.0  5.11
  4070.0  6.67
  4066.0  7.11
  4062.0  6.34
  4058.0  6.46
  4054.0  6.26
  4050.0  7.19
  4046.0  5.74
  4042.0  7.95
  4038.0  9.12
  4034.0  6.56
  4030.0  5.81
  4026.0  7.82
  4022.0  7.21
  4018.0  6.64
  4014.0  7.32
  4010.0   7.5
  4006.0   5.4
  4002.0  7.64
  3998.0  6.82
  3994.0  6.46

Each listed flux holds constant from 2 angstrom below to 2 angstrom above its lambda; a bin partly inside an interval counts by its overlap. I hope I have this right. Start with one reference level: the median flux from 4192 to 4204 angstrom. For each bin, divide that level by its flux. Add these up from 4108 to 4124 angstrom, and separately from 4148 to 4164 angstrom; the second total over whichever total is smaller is 1.00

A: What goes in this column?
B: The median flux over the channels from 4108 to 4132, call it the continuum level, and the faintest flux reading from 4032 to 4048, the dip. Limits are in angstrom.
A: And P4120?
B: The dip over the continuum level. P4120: 0.843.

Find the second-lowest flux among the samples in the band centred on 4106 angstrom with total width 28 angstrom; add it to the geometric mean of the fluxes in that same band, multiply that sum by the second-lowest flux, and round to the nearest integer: 67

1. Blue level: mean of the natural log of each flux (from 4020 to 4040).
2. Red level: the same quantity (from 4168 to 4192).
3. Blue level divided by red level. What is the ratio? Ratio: 1.02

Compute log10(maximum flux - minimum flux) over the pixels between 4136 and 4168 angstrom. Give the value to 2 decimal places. 0.14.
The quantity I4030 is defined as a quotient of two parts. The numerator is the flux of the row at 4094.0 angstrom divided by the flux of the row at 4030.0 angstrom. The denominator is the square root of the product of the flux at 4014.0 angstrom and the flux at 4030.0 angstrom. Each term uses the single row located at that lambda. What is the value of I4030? 0.174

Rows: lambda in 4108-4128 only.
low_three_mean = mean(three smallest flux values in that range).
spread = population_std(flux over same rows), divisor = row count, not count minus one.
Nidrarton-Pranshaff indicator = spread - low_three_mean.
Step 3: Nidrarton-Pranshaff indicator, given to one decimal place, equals -6.2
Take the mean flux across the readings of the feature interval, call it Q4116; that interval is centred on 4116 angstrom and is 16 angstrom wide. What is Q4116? 6.75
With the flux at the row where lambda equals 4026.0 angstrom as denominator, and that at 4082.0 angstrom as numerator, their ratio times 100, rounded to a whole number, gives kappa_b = 101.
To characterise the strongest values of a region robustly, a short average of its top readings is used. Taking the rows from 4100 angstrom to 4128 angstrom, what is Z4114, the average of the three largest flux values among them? 7.16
